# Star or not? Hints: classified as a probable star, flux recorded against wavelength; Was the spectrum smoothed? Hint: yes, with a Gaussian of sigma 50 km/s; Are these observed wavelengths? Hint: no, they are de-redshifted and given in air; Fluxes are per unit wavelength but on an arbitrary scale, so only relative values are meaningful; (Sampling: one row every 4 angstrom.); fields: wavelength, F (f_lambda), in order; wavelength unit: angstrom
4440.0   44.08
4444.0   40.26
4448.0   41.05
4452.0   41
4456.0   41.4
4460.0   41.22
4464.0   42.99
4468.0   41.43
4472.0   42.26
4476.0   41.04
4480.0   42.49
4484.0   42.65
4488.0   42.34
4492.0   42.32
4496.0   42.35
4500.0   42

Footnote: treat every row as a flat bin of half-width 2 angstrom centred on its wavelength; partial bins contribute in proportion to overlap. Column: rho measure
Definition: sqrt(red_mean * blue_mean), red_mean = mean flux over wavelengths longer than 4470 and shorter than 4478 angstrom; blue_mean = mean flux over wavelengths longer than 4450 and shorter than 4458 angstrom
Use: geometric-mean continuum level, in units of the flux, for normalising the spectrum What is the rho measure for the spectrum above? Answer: 41.4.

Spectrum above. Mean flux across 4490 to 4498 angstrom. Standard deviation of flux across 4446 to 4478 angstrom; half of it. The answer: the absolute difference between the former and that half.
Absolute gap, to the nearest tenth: 42.0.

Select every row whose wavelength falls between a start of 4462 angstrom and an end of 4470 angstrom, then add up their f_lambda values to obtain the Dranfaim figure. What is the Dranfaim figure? 84.4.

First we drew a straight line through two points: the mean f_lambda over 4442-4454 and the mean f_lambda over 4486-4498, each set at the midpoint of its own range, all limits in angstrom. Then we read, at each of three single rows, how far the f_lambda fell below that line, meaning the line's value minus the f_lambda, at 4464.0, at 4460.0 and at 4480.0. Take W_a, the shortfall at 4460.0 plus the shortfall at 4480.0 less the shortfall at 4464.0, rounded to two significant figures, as 1.0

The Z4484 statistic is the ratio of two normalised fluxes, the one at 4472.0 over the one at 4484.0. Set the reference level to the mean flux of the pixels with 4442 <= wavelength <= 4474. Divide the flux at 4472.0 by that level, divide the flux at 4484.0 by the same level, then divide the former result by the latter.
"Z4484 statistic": 0.99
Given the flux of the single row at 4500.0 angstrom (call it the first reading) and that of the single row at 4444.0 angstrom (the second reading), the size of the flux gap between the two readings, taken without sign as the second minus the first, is 1.74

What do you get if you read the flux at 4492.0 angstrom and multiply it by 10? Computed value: 423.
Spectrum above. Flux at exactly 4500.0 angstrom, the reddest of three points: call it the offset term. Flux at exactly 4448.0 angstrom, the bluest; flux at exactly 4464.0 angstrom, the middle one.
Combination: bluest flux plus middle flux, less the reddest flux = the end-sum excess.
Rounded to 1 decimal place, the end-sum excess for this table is 42.0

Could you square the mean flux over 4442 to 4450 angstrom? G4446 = 1653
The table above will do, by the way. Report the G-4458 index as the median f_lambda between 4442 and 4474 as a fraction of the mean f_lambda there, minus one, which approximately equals -0.0034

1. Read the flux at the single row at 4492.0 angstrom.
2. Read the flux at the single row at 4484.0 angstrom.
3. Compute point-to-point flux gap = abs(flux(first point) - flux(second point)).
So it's 0.33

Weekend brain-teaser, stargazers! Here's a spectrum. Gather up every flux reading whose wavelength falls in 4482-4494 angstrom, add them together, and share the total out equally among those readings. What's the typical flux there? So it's 42.4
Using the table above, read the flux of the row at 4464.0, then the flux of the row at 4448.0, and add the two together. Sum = 84.0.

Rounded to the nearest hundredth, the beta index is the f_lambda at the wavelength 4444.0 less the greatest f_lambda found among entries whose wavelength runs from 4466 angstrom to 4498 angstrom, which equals -2.39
